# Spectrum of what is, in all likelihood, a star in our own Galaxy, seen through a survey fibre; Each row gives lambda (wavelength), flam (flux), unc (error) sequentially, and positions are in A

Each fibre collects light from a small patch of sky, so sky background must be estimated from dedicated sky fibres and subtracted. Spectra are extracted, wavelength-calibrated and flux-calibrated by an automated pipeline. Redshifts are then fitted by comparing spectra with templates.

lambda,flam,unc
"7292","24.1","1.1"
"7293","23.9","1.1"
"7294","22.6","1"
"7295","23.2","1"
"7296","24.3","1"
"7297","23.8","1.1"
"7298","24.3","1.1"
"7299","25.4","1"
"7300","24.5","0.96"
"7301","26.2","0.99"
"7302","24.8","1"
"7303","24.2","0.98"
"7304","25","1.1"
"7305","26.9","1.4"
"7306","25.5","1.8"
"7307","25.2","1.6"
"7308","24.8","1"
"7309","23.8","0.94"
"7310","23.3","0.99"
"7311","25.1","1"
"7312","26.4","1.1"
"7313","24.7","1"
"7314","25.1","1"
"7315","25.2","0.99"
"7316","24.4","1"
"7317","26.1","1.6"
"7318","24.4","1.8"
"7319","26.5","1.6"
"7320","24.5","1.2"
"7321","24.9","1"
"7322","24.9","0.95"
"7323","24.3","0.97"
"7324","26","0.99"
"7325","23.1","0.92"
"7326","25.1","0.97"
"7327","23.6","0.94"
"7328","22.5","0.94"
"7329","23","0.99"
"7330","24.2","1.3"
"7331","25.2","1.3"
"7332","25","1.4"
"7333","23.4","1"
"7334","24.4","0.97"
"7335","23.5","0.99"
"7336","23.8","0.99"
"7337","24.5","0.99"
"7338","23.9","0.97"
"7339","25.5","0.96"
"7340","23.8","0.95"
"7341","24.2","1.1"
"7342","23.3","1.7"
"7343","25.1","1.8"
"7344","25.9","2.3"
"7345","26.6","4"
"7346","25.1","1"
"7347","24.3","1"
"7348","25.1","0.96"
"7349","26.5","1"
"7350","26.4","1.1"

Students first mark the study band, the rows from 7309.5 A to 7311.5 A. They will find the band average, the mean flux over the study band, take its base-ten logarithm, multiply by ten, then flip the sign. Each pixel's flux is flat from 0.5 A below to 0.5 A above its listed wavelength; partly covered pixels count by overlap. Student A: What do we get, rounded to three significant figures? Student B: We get -13.8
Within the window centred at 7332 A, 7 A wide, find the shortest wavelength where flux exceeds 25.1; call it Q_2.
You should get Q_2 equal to 7331 A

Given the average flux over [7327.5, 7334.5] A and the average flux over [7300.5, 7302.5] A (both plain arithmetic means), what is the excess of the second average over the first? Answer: 1.54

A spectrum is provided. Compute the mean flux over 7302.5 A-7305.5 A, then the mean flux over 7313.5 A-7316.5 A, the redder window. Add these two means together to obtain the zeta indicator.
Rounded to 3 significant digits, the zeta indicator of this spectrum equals 50.3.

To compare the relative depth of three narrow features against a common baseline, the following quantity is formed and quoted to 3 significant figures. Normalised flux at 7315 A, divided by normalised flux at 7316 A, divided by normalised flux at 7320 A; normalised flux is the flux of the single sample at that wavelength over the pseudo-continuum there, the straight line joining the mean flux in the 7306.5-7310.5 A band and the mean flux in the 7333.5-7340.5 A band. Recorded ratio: 1.02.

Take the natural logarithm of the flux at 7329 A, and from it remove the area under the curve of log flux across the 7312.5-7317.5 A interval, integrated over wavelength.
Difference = -12.98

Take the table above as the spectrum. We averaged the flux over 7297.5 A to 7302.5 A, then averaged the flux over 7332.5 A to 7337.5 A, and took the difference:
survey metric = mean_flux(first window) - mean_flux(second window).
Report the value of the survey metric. 1.1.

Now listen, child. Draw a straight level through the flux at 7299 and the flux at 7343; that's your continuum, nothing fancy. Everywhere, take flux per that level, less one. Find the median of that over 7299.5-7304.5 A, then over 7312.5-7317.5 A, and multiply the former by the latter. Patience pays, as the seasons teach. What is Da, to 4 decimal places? 0.0002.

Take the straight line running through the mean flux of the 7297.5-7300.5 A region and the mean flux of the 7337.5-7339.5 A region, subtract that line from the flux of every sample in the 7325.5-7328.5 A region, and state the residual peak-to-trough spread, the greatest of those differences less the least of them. 2.6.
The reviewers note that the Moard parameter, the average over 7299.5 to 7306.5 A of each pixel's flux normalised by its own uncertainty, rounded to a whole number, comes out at 23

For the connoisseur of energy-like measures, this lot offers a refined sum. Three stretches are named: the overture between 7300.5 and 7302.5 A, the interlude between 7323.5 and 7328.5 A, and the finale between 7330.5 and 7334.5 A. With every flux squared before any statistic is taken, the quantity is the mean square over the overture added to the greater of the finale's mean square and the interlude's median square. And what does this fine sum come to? 1251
